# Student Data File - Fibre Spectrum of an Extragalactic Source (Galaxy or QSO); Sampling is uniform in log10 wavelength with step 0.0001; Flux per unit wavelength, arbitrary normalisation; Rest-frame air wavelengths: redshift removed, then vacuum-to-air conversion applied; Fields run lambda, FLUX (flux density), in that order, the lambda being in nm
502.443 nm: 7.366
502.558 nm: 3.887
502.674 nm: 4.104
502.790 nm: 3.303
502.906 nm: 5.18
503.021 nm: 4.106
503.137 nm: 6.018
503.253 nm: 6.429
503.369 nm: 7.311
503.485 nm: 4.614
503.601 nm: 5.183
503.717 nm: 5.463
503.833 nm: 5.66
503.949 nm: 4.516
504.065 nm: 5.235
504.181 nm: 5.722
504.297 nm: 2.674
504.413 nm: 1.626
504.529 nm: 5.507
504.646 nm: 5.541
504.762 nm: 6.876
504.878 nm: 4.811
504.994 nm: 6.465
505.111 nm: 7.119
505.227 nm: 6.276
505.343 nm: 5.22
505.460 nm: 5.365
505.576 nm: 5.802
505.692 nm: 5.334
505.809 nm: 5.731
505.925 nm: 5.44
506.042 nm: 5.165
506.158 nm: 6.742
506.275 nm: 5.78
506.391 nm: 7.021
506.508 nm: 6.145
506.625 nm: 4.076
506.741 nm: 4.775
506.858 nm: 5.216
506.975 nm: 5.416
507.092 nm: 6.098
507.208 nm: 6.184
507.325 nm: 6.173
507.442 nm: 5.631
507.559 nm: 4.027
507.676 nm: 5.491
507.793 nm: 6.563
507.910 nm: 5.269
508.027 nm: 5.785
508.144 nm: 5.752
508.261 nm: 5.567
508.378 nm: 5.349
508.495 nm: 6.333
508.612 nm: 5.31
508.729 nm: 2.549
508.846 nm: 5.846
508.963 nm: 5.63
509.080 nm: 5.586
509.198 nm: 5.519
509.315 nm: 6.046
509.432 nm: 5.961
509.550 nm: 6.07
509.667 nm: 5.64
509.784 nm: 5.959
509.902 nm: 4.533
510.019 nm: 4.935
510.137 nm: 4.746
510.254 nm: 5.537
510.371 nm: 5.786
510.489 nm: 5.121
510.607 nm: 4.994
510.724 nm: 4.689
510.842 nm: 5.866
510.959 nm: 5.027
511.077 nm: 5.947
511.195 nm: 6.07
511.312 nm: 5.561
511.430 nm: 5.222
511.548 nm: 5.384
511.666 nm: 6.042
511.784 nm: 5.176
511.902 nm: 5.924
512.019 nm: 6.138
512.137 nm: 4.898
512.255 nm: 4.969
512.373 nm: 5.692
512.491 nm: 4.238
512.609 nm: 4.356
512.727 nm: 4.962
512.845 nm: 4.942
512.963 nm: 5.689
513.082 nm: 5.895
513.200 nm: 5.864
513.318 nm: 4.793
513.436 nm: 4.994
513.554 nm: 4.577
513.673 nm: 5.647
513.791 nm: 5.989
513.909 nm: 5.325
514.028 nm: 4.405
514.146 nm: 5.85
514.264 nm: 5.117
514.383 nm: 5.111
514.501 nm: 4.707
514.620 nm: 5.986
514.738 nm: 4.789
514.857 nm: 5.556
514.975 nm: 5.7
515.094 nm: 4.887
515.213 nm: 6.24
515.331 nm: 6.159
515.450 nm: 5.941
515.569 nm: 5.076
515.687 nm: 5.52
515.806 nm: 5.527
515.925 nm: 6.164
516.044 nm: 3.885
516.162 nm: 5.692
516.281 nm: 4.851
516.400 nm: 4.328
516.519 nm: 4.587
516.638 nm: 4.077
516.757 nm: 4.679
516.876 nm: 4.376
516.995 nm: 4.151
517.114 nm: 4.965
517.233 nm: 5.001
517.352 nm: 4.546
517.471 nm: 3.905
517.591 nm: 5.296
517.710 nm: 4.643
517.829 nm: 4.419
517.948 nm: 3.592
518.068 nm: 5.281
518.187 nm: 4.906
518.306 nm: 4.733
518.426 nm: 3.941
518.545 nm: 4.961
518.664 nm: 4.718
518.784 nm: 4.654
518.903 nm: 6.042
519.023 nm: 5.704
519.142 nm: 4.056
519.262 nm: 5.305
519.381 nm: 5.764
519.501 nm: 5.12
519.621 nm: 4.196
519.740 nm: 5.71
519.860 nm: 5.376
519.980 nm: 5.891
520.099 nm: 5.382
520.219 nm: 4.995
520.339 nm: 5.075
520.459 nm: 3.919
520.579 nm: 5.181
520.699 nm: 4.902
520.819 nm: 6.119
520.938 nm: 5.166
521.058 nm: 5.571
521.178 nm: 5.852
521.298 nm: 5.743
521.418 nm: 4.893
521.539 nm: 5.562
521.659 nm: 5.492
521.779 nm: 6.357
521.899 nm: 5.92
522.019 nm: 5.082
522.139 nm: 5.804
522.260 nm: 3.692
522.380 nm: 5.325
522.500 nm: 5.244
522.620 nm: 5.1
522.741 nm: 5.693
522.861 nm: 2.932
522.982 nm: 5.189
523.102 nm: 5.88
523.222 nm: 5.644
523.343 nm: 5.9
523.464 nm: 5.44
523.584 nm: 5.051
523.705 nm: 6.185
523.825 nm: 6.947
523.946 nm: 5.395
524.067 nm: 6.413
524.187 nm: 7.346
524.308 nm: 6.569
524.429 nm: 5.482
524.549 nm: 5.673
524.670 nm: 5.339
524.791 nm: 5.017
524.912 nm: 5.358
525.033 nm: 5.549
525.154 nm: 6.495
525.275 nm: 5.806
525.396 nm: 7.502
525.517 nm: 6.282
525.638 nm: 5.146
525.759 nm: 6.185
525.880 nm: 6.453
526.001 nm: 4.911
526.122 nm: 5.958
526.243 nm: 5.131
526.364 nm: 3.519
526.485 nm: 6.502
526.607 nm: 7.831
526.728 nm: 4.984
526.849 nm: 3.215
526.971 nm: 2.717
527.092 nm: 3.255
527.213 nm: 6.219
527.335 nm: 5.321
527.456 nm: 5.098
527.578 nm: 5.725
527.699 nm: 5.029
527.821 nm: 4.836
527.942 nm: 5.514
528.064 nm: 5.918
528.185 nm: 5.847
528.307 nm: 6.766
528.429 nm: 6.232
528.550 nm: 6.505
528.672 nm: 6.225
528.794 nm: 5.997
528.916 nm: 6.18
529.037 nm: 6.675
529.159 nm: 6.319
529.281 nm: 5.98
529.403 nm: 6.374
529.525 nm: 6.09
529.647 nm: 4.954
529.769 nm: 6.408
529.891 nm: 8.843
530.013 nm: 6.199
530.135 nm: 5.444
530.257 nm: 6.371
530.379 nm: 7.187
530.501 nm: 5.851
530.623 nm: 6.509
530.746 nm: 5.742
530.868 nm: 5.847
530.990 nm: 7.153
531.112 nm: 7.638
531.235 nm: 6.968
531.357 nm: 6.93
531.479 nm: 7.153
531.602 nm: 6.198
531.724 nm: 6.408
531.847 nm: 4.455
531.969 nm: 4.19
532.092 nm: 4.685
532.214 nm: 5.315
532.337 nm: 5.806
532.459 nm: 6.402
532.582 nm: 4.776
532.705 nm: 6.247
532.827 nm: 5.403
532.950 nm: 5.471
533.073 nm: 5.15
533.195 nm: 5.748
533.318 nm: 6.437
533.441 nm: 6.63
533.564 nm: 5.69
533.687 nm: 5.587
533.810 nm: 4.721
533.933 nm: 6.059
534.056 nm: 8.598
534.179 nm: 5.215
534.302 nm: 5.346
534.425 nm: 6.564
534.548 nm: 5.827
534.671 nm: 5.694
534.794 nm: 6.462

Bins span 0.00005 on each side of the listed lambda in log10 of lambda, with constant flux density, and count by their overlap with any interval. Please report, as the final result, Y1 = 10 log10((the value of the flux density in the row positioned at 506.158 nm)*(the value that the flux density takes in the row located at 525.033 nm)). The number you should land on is 15.7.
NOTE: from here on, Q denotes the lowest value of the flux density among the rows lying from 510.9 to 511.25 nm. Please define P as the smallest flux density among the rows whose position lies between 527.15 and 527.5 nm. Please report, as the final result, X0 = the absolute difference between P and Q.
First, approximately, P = 5.098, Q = 5.027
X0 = 0.1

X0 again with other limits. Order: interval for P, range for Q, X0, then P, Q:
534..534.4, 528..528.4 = 0.6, 5.215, 5.847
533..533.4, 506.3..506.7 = 1.1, 5.15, 4.076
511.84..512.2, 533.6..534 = 0.2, 4.898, 4.721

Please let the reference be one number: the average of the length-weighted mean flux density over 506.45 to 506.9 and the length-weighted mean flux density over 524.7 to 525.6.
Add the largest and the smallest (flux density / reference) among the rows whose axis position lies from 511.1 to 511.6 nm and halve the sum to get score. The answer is 1.03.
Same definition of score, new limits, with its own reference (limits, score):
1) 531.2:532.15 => 1.03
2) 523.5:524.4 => 1.13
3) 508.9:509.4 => 1.05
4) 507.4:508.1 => 0.96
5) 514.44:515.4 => 1.00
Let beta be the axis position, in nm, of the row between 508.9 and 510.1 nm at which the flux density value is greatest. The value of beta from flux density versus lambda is 509.550 nm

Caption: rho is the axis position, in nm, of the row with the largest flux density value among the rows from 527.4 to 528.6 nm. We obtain 528.307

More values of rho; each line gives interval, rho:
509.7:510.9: 509.784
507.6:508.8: 507.793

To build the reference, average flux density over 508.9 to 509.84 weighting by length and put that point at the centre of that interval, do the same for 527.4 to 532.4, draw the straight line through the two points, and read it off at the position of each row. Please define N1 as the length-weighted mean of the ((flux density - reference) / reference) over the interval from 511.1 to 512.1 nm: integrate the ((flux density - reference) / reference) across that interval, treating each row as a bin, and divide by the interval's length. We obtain -0.03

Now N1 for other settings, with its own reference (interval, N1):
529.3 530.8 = 0.04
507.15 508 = -0.03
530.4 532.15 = 0.01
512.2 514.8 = -0.12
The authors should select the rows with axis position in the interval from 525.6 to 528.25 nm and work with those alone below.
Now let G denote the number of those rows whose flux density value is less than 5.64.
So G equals 13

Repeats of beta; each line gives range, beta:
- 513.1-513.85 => 513.791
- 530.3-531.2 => 531.112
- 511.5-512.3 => 512.019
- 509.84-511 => 510.842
